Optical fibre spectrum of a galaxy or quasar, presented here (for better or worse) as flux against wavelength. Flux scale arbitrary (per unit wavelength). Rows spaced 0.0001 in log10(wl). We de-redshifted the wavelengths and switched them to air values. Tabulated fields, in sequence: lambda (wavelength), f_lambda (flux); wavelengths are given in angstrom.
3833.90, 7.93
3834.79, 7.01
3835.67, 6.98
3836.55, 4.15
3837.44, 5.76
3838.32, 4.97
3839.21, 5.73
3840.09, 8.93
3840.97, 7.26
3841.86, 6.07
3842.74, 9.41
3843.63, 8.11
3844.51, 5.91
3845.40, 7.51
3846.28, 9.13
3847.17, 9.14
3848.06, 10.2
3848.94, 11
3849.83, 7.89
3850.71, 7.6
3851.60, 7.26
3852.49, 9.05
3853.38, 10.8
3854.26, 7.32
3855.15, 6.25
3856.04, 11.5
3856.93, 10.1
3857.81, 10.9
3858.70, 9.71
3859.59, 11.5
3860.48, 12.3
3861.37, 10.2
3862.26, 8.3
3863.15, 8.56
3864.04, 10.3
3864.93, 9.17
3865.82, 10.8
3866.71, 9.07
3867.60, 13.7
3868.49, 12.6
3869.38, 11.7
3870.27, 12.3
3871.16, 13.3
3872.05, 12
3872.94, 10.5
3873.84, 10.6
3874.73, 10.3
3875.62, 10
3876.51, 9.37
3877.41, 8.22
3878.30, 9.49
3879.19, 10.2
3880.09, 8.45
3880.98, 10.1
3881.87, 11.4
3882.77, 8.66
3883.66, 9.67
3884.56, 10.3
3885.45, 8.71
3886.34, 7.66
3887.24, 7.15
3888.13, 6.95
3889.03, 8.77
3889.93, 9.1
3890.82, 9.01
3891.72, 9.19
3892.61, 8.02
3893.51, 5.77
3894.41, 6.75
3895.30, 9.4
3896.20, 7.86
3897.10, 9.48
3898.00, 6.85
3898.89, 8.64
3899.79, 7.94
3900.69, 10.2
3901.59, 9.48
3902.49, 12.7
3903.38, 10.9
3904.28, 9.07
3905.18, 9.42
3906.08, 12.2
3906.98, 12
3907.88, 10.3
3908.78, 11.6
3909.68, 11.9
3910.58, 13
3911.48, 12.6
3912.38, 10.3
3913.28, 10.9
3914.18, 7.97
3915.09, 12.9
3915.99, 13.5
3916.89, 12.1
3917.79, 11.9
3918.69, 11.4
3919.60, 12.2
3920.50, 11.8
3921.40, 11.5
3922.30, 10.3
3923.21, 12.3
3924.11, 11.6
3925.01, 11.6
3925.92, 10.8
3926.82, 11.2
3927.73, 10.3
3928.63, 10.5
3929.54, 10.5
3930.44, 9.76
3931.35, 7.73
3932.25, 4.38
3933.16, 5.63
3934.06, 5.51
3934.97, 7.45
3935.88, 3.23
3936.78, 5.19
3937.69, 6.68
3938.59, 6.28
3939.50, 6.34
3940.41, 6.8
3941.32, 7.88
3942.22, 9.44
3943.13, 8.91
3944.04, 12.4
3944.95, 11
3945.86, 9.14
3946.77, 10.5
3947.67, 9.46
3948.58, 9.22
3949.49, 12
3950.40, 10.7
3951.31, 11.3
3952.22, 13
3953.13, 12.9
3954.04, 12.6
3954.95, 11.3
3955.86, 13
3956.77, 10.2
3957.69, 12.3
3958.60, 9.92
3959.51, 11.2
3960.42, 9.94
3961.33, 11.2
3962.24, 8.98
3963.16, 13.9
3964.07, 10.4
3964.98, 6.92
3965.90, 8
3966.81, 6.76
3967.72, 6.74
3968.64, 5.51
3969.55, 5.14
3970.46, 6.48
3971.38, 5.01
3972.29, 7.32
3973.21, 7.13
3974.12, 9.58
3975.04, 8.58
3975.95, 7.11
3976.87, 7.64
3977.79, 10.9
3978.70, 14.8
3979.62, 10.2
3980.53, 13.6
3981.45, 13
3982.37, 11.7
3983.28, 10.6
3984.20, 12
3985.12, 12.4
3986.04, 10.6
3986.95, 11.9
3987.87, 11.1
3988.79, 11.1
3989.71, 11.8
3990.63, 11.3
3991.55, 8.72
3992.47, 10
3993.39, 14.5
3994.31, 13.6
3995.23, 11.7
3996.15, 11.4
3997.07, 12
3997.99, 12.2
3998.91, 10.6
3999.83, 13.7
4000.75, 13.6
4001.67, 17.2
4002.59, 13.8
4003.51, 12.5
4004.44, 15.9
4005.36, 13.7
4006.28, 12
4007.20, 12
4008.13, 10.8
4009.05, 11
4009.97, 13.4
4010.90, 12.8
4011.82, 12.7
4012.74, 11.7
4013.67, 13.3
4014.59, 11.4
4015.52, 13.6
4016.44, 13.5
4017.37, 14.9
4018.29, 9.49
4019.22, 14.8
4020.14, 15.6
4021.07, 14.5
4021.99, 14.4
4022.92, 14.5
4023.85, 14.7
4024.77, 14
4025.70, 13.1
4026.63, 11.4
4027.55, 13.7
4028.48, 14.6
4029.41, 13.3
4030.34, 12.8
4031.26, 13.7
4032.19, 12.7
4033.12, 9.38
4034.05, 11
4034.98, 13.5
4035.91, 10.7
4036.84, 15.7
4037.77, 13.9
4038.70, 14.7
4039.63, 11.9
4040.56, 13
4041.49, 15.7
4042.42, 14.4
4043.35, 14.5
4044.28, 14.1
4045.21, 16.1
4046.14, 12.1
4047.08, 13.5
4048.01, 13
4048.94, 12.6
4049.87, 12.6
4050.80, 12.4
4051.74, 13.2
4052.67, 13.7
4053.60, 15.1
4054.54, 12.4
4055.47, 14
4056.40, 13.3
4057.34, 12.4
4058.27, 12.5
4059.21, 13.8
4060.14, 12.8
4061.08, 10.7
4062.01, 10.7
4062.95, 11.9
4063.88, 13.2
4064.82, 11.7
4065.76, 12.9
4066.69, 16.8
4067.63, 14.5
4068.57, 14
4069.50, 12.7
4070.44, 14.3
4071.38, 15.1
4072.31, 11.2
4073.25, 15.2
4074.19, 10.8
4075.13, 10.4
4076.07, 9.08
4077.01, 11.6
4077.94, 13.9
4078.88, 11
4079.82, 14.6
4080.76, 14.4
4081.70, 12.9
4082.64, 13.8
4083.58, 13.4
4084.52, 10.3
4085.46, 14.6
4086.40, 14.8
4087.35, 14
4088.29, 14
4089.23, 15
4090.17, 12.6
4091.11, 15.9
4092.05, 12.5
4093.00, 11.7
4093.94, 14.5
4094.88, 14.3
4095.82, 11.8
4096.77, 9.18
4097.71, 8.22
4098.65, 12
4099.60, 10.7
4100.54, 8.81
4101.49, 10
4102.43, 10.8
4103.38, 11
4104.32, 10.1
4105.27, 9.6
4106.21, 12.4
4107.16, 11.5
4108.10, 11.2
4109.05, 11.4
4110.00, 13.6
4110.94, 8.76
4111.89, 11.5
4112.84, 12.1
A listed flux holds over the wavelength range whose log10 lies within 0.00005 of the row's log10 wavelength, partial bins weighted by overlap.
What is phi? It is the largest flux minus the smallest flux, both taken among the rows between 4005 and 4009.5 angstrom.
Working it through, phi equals 2.9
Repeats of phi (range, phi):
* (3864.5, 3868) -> 4.6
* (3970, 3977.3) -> 4.6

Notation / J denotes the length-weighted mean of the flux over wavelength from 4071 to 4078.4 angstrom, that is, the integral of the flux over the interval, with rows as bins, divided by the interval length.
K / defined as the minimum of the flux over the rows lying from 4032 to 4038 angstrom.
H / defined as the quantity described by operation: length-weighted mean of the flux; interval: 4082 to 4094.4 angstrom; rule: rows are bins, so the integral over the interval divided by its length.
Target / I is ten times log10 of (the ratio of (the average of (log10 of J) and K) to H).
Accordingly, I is -4.2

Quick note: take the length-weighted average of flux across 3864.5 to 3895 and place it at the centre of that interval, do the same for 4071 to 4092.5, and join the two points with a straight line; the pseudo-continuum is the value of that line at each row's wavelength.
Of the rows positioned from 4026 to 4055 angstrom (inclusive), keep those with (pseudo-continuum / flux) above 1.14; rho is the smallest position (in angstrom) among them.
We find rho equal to 4033.12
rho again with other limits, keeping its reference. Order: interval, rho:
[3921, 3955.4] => 3931.35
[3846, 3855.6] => 3849.83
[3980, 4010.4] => 3991.55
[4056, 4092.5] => 4061.08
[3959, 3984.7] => 3962.24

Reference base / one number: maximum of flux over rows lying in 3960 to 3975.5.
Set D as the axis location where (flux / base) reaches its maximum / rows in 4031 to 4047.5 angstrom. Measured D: 4045.21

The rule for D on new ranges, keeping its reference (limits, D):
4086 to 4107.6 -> 4091.11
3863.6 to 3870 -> 3867.60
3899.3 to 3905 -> 3902.49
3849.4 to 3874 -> 3867.60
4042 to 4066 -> 4045.21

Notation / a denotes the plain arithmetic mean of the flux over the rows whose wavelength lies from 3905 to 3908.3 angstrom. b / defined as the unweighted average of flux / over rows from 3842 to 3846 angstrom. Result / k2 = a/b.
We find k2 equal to 1.42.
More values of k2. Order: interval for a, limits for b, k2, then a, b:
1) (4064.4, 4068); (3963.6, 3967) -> 1.74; 14.0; 8.0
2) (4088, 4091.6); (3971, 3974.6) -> 1.98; 14.4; 7.3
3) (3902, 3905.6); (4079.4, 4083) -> 0.76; 10.5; 13.9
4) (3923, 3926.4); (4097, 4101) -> 1.17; 11.6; 9.9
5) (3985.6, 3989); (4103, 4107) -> 1.04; 11.2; 10.8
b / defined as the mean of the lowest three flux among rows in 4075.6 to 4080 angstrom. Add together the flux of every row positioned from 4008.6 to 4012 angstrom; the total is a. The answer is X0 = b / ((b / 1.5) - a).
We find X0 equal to -0.25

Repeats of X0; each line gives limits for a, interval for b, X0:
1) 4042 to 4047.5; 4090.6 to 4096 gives -0.16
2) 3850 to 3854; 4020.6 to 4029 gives -0.49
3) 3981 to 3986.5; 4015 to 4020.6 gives -0.20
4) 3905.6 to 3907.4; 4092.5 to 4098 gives -0.55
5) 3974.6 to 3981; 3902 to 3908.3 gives -0.14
